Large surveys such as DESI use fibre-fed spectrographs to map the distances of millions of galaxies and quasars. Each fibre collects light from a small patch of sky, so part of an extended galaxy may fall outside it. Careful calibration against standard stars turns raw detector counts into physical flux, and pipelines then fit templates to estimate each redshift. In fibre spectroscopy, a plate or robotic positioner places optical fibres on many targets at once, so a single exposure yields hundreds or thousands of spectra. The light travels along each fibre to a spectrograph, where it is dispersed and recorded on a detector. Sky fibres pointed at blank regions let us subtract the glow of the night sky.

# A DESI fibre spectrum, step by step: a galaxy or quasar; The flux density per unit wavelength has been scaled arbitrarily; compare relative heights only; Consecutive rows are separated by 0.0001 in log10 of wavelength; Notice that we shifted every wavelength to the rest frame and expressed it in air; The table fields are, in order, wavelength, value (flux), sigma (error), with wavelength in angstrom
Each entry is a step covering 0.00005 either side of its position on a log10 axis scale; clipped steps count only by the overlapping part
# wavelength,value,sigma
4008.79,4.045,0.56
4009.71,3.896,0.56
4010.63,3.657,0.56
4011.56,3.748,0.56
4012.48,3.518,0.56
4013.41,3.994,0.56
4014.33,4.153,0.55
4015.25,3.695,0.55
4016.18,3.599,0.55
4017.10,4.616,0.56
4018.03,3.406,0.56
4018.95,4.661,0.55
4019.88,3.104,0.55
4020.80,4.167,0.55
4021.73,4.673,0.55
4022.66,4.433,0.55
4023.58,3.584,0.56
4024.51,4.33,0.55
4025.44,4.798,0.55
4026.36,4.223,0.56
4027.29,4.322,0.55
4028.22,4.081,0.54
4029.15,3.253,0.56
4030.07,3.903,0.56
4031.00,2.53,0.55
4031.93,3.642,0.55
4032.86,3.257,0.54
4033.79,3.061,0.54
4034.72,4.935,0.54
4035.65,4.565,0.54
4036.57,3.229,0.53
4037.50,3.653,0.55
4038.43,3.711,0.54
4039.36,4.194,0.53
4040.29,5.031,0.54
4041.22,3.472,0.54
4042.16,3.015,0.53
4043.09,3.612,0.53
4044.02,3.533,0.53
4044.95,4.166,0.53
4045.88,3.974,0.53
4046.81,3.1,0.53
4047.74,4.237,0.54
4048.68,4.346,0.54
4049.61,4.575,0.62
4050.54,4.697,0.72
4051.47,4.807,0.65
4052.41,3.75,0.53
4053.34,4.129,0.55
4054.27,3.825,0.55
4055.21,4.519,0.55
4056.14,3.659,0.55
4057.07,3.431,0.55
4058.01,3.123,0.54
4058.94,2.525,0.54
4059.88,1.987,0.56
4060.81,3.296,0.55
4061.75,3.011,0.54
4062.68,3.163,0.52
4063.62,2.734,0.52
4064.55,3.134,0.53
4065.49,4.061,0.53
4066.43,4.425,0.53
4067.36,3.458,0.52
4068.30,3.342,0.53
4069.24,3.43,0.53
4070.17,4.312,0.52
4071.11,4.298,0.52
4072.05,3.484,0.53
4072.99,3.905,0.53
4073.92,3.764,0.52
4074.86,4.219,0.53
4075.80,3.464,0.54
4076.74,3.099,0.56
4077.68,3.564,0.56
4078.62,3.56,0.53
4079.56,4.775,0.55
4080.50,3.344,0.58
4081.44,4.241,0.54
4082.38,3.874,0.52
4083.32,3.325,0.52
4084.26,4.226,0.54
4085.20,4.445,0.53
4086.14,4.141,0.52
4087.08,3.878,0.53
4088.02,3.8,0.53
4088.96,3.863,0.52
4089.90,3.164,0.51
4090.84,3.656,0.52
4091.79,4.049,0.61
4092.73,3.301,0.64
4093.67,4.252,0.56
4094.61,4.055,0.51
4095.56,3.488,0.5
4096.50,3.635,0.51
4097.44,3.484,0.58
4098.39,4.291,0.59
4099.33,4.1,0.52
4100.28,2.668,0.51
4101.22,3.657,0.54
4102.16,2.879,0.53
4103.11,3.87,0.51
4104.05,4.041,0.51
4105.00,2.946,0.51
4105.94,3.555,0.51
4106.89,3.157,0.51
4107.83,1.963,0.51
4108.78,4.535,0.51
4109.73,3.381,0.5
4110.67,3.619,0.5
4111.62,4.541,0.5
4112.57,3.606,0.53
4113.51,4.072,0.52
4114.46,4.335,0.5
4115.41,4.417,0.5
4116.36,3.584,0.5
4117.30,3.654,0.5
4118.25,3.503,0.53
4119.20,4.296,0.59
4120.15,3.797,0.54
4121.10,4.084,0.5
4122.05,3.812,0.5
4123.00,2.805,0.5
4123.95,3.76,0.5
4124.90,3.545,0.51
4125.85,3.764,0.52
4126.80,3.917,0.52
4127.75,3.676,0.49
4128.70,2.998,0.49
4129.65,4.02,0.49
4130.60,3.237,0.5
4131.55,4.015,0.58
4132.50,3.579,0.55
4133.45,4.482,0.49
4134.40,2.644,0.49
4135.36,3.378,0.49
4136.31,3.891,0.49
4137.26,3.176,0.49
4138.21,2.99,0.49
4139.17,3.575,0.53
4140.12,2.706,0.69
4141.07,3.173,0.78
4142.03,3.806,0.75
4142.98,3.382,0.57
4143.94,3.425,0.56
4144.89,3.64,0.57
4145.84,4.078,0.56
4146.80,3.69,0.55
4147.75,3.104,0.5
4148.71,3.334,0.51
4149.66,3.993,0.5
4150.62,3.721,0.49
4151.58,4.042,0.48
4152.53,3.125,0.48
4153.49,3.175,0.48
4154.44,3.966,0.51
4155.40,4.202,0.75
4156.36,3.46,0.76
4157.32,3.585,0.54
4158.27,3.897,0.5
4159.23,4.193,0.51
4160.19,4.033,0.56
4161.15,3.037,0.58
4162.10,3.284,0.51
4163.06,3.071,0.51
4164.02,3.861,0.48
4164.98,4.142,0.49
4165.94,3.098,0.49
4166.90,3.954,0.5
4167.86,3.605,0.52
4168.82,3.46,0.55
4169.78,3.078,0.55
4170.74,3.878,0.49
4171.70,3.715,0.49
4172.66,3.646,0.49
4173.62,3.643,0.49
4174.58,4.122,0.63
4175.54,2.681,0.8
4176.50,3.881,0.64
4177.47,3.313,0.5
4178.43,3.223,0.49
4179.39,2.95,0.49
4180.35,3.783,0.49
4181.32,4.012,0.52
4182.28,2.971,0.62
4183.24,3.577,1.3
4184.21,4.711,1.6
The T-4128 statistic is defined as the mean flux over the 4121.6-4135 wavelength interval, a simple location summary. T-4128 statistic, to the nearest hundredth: 3.59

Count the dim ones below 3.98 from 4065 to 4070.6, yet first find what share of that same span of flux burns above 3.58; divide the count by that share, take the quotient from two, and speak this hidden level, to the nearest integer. -4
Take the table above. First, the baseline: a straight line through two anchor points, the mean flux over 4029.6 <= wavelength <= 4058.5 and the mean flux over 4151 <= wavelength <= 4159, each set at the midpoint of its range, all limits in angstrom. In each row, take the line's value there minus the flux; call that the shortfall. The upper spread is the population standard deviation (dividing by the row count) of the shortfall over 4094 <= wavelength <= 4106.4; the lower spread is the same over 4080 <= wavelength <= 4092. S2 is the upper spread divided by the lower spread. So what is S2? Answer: 1.3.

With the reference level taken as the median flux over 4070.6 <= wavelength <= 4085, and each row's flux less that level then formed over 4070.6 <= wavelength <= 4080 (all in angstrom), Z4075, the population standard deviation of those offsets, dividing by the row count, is 0.47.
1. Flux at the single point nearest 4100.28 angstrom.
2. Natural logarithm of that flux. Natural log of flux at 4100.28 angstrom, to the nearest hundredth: 0.98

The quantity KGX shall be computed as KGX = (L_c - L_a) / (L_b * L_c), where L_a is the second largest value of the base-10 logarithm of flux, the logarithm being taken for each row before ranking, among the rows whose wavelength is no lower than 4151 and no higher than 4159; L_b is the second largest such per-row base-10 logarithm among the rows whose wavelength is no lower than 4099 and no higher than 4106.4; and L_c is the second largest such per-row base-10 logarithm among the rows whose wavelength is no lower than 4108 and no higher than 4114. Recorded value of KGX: 0.13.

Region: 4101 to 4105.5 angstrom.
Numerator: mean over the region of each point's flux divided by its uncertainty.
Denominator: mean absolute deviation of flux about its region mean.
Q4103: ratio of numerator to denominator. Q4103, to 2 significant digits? 15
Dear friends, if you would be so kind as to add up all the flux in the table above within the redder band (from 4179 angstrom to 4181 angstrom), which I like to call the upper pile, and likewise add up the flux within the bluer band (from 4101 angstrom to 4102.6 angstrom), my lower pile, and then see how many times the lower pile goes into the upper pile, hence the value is 1.03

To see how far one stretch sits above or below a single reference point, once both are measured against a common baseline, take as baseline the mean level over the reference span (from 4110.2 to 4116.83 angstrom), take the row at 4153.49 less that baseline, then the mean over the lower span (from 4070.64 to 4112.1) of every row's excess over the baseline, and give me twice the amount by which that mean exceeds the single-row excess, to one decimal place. 1.1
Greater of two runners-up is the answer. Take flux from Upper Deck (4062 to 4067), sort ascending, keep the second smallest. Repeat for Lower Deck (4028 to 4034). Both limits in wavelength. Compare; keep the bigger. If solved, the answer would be 3.1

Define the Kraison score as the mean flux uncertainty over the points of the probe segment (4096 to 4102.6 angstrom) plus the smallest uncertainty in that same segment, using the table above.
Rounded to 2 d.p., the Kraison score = 1.05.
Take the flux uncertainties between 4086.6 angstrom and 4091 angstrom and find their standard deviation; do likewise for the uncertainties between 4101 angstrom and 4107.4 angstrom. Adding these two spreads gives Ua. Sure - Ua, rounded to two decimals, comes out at 0.02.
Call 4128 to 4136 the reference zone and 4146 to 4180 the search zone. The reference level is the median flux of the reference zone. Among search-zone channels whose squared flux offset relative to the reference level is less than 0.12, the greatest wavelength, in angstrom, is 4178.43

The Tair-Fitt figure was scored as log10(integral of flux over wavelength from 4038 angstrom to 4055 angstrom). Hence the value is 1.83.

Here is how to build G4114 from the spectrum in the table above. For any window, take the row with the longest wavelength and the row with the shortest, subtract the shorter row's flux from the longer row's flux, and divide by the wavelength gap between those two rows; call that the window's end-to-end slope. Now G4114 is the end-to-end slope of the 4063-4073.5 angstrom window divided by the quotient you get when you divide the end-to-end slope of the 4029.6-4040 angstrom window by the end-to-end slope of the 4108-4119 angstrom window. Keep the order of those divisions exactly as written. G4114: -0.43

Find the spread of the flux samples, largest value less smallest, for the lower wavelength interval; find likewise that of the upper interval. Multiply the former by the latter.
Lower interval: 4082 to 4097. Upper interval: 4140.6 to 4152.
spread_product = 1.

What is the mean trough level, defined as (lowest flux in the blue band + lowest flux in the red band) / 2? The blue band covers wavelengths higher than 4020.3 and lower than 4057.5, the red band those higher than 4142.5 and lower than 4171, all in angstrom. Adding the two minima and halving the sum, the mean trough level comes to 2.78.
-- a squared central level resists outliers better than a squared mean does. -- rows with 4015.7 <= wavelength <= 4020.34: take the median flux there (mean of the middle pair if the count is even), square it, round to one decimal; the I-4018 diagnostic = 13.0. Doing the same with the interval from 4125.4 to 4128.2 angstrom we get 14.2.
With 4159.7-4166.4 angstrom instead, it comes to 10.8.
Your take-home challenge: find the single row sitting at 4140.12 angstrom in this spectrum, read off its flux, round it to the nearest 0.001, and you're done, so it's 2.706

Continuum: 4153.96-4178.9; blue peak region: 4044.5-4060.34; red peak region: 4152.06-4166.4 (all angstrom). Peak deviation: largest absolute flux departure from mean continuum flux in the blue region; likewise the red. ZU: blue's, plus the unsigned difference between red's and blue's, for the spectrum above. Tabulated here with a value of 2.7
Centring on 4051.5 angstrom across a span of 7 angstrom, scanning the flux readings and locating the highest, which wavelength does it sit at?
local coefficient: 4051.47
